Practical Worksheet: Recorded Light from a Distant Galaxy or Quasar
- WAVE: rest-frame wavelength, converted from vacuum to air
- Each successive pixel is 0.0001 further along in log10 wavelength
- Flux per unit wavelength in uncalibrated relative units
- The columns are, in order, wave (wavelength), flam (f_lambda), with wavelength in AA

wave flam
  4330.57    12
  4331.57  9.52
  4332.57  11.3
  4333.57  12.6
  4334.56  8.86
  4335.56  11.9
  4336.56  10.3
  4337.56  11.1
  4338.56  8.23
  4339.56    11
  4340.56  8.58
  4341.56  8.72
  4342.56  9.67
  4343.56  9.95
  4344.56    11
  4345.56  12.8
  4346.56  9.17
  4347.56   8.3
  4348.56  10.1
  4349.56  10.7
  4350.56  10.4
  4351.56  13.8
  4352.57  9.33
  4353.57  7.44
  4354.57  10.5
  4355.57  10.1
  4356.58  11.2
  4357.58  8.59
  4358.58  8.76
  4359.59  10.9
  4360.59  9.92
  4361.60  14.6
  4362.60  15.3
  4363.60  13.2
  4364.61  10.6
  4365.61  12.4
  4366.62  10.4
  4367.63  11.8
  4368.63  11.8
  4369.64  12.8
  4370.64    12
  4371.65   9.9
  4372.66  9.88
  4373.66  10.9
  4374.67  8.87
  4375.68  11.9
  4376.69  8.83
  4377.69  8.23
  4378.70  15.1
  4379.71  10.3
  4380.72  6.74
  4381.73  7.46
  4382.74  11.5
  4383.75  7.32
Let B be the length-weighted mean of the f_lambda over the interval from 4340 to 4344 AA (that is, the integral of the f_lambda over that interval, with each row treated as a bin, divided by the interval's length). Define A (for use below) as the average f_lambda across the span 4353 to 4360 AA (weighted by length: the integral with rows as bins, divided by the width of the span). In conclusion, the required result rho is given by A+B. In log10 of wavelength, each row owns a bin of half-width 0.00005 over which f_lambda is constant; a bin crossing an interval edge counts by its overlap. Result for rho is 18.9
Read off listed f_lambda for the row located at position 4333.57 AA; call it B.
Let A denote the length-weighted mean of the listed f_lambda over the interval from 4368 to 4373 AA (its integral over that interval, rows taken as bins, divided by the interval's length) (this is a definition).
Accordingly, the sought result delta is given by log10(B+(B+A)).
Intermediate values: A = 11.3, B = 12.6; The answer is 1.56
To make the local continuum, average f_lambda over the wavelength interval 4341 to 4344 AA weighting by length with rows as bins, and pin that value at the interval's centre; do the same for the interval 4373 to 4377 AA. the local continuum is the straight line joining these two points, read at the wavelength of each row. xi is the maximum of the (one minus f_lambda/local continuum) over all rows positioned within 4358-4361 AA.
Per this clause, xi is 0.11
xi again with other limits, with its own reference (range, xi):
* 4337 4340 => 0.12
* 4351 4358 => 0.23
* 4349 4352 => -0.08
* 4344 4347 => 0.04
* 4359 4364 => -0.01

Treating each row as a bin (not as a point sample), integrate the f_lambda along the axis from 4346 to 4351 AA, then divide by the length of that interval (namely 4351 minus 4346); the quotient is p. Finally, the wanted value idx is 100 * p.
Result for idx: 977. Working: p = 9.8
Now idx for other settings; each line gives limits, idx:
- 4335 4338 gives 1104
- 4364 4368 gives 1131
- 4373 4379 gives 1048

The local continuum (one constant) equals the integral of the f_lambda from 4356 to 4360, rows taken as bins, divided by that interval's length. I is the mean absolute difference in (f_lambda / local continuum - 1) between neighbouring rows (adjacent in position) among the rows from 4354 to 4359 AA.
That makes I 0.11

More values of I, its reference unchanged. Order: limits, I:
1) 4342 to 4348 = 0.16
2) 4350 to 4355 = 0.33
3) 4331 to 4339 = 0.22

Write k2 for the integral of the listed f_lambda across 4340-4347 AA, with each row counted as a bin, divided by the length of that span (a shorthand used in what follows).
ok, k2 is 10.0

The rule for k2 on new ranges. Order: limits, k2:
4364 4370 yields 11.6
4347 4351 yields 9.9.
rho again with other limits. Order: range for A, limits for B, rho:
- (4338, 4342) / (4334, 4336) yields 19.6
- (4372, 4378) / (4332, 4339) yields 20.4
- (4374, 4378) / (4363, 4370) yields 21.5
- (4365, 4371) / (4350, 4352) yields 23.9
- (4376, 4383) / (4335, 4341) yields 19.9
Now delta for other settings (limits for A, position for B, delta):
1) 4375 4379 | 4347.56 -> 1.44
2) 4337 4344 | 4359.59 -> 1.50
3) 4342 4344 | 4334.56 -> 1.44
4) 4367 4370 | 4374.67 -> 1.47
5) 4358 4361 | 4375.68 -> 1.53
